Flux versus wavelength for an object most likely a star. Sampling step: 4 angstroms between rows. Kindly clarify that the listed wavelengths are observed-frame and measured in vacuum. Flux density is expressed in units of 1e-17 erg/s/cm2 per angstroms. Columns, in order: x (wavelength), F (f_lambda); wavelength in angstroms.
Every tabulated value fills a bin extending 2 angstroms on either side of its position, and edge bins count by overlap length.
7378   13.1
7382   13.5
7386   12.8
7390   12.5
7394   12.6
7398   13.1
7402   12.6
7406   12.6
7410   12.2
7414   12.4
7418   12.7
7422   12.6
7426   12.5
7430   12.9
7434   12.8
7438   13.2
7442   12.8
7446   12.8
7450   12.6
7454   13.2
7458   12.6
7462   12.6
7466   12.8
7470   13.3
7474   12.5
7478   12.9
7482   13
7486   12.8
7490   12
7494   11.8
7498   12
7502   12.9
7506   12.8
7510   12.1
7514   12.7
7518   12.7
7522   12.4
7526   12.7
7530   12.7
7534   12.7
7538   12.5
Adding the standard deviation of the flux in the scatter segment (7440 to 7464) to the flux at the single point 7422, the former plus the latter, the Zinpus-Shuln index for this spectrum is 12.8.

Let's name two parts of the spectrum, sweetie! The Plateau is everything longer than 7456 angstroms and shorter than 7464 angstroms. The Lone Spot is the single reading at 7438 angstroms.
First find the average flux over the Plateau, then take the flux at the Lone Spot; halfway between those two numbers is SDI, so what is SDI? 12.9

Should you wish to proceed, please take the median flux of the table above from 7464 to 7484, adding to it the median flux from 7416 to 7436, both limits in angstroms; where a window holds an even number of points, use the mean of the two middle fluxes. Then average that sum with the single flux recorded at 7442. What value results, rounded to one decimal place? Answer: 19.2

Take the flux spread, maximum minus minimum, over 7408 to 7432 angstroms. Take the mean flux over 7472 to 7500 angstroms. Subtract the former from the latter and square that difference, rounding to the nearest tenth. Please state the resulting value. 137.6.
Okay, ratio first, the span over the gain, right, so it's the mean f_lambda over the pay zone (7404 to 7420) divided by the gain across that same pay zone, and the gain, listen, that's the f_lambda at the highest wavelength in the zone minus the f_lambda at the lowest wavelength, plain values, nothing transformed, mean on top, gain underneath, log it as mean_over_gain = 125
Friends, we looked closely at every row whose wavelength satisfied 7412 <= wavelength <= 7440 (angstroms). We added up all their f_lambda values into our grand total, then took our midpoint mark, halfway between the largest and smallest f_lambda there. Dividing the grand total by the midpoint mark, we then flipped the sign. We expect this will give -6.96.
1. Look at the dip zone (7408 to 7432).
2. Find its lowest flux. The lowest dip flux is 12.2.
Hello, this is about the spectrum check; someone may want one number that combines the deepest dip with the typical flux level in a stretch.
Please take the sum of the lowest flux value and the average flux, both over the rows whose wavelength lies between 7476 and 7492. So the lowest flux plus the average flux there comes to 24.7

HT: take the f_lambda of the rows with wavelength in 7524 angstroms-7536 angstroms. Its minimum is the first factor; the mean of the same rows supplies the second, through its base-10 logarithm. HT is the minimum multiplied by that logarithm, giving 14.0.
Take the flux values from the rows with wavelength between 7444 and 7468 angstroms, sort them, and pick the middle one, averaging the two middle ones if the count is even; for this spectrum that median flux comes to 12.7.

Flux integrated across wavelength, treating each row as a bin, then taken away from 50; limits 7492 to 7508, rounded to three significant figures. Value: -148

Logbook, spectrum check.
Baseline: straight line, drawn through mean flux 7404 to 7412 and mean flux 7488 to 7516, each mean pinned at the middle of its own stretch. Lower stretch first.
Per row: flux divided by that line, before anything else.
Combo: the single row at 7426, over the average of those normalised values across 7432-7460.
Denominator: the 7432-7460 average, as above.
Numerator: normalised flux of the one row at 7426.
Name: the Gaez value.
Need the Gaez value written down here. 0.971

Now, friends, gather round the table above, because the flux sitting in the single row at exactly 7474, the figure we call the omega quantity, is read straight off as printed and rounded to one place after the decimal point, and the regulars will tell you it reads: 12.5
